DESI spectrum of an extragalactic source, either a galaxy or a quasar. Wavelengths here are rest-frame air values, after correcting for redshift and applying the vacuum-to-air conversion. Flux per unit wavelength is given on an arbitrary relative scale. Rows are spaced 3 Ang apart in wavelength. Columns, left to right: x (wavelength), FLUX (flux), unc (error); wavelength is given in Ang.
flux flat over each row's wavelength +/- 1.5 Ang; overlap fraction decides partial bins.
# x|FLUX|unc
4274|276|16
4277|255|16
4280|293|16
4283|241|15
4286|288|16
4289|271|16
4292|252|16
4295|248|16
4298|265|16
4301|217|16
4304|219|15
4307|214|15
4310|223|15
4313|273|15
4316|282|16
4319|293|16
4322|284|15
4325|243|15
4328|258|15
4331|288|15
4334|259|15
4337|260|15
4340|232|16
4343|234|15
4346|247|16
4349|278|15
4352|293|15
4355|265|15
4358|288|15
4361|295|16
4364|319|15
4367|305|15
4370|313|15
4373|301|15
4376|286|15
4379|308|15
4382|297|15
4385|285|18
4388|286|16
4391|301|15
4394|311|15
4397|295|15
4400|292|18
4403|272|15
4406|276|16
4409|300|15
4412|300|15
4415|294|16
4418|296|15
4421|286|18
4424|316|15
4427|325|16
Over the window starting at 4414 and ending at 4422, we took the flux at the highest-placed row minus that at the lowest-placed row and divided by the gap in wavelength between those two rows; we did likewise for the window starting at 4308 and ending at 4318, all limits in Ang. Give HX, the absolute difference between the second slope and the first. 11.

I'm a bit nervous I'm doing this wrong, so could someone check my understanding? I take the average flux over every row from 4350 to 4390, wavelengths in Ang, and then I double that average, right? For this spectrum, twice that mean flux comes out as 591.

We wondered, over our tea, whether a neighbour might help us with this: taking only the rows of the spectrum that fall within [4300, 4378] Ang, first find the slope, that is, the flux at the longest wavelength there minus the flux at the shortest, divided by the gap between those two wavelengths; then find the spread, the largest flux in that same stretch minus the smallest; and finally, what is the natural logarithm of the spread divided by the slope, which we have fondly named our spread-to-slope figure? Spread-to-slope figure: 4.7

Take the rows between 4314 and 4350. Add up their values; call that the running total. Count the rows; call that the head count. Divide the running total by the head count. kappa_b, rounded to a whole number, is 263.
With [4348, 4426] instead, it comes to 295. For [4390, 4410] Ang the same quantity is 292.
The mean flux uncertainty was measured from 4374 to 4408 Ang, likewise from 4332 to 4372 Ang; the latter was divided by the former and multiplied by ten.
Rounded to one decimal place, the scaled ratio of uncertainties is 9.7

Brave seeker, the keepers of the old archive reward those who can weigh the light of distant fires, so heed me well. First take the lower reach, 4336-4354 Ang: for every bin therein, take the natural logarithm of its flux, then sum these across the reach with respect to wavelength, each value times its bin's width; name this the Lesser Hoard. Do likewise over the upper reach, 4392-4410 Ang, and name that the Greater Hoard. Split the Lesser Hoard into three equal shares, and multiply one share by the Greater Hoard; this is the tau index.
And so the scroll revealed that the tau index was 3398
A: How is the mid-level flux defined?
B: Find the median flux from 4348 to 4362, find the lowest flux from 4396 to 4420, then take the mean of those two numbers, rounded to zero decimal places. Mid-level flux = 280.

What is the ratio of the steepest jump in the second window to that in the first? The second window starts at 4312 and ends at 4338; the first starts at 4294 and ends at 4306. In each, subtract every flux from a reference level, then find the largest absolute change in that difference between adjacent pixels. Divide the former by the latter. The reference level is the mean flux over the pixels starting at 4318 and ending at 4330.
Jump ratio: 0.85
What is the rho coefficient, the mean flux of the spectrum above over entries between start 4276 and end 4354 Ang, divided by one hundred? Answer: 2.58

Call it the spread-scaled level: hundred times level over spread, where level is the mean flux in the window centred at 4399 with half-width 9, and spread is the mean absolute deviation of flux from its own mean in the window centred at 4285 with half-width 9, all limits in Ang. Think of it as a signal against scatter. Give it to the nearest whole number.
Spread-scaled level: 1680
